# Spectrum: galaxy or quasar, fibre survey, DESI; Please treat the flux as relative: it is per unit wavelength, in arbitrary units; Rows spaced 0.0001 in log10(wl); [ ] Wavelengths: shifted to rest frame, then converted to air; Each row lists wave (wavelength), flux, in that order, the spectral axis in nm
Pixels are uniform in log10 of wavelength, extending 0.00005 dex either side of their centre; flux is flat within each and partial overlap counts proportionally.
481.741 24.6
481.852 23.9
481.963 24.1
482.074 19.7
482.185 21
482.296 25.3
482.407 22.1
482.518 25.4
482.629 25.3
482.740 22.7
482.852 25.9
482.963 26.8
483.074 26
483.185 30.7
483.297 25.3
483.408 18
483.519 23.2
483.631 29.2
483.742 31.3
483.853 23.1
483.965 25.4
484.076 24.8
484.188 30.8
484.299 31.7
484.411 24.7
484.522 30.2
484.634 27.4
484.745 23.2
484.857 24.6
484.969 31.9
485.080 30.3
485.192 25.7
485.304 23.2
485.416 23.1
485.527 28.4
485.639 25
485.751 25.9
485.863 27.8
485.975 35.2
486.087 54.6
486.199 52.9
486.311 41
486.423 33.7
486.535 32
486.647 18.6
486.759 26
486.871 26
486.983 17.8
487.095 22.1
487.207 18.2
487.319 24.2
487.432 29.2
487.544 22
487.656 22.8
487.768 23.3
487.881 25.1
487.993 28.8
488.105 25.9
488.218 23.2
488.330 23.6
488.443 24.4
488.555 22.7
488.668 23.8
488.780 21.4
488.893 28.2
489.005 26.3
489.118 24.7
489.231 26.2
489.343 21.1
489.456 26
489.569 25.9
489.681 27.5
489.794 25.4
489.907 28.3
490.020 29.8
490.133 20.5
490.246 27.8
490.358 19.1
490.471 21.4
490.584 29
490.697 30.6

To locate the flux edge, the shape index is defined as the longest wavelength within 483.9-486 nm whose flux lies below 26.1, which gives 485.751 nm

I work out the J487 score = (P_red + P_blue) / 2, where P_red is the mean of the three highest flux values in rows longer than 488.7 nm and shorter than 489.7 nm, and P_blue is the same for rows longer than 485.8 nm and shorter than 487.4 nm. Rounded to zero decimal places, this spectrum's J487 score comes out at 38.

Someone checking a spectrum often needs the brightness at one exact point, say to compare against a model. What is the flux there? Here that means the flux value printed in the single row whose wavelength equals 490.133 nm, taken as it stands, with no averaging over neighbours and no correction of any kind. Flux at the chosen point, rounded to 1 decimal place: 20.5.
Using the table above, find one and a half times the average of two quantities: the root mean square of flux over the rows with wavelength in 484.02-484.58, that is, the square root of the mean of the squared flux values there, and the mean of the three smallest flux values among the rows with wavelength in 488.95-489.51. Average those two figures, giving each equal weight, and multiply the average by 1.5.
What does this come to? 39.4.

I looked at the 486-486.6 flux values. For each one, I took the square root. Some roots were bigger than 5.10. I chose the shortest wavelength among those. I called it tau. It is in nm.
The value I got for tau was 486.087 nm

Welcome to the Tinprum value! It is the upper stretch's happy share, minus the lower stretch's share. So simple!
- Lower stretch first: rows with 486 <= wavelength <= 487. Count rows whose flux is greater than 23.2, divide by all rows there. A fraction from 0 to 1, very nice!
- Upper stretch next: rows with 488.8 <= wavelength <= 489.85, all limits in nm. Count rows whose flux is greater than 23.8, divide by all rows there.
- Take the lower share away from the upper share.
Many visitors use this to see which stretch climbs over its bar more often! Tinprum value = 0.11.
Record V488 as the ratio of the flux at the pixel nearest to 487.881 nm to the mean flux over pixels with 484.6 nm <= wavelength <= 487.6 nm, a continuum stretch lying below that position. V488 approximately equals 0.88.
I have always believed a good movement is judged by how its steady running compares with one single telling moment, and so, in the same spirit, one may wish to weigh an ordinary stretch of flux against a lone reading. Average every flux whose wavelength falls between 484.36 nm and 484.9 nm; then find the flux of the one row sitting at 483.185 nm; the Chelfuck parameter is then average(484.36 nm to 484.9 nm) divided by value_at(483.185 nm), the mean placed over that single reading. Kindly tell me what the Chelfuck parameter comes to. 0.85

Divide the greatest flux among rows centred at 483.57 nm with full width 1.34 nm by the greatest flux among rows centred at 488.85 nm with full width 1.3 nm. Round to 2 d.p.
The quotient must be 1.11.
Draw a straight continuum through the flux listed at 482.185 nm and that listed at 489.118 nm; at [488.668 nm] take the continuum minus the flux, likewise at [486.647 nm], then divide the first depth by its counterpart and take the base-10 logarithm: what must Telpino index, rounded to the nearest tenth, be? -0.9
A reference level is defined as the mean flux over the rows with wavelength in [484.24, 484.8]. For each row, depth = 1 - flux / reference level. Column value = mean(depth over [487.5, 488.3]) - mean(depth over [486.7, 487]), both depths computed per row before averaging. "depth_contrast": 0.0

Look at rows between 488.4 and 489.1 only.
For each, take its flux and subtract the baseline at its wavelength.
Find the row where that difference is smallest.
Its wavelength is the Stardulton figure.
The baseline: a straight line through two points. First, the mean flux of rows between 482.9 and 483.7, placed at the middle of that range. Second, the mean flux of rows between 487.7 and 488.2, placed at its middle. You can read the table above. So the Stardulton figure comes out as 488.780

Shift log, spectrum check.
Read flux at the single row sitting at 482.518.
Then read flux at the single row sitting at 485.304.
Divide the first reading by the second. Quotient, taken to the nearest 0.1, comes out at 1.1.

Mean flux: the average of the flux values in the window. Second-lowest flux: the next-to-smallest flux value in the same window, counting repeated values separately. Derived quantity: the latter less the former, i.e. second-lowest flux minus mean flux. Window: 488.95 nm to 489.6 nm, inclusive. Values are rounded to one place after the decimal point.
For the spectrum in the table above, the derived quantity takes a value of -0.3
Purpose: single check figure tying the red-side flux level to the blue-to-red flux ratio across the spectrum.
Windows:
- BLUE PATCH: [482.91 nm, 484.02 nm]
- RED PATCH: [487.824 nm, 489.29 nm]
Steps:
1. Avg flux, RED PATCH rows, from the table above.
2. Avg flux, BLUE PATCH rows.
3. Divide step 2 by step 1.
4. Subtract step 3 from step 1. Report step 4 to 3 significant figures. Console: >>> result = 23.9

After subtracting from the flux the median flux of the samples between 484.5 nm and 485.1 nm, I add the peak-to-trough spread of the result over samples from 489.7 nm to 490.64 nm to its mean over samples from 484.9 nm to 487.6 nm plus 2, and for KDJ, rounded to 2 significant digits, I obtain 13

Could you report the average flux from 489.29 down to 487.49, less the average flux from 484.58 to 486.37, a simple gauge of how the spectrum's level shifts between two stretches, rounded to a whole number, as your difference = -7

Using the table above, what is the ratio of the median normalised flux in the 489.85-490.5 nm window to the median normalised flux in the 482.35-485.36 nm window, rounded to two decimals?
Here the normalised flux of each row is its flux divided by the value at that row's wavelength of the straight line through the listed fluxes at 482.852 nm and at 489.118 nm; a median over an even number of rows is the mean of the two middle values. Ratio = 1.02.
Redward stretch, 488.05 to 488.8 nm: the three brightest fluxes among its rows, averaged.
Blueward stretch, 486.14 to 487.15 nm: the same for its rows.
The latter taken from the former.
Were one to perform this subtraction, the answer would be -18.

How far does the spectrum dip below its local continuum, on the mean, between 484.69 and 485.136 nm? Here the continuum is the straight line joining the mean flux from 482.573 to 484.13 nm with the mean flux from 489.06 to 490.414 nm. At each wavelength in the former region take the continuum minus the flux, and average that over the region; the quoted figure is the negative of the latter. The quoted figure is 2.0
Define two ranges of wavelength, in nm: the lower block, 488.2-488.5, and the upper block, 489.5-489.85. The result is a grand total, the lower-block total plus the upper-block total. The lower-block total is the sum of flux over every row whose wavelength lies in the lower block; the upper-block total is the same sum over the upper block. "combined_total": 150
